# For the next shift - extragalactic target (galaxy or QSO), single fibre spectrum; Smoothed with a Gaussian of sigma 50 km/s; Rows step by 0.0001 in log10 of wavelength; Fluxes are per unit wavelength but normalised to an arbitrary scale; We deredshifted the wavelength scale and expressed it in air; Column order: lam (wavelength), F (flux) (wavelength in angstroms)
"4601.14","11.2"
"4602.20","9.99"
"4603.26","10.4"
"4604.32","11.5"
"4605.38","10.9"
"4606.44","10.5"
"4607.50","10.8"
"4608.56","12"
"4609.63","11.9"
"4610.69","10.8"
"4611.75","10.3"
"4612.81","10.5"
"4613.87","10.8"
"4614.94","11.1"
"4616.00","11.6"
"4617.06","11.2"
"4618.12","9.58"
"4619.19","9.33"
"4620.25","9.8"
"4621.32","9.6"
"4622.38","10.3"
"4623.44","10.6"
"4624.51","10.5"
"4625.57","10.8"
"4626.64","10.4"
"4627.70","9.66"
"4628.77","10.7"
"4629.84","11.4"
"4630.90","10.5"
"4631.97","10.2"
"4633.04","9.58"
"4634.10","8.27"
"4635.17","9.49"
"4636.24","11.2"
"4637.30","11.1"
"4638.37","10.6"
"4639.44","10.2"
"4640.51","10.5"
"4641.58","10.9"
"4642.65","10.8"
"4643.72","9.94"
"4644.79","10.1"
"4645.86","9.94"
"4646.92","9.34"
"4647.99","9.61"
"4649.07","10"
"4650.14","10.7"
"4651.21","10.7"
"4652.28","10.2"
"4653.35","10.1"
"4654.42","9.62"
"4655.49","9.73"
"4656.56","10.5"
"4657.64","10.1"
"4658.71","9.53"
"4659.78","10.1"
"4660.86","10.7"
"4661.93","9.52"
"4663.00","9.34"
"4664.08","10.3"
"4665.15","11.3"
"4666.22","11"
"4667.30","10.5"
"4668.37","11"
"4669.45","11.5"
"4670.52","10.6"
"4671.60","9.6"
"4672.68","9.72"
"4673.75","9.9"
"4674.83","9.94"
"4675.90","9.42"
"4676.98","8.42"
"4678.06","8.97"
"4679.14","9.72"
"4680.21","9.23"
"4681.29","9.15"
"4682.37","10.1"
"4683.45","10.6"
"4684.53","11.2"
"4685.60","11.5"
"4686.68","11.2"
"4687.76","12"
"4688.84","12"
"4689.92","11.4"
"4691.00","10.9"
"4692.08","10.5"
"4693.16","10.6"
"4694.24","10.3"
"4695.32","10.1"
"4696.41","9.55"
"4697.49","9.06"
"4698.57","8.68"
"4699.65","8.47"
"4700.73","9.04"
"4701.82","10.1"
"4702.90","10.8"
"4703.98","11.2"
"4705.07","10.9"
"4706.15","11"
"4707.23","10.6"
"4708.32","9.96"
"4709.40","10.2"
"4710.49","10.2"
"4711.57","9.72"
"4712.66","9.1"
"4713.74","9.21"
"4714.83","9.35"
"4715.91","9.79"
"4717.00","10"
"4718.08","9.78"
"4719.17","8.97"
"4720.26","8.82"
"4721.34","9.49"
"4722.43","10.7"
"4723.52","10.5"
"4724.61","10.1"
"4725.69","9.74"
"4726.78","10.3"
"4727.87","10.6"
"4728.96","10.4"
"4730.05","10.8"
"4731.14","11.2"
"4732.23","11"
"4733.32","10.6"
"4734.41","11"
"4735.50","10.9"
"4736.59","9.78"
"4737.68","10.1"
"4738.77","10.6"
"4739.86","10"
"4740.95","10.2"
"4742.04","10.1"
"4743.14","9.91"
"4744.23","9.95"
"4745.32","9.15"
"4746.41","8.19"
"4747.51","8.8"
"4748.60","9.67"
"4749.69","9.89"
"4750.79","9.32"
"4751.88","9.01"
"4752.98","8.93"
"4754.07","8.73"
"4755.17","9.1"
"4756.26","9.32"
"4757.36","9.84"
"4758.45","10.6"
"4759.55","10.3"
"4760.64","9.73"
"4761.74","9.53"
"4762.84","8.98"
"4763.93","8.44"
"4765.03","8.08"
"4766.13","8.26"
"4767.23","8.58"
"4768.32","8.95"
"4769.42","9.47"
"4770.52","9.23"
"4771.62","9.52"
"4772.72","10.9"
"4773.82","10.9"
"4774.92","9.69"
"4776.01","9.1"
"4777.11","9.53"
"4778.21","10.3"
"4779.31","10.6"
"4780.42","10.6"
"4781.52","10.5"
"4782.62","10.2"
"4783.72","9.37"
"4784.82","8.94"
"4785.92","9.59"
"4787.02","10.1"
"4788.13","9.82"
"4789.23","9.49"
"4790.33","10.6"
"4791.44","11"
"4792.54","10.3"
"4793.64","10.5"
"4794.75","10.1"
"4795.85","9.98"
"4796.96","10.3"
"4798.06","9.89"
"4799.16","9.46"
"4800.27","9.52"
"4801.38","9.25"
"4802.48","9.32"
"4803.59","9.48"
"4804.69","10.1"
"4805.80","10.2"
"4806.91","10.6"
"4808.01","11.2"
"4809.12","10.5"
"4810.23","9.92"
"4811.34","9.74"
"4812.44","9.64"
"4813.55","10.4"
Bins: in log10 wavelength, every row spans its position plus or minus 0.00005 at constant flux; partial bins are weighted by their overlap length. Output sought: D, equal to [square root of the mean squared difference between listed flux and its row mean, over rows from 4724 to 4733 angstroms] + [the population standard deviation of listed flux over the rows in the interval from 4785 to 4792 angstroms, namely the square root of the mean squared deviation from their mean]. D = 1.0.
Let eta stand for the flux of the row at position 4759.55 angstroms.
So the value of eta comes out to 10.3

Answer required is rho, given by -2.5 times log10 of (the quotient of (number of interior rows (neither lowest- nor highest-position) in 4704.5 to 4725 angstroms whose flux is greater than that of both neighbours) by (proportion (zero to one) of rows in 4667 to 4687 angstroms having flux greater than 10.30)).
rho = -2.1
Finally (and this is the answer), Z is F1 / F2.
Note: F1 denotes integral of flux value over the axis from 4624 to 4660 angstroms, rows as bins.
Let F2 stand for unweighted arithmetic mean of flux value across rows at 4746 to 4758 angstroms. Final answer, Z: 40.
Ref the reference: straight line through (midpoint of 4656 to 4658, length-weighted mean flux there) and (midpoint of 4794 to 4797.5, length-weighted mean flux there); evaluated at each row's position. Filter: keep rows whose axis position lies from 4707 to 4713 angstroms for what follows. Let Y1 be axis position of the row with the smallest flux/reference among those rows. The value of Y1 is 4712.66 angstroms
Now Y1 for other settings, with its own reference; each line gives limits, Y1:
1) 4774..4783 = 4776.01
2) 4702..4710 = 4708.32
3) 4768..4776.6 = 4768.32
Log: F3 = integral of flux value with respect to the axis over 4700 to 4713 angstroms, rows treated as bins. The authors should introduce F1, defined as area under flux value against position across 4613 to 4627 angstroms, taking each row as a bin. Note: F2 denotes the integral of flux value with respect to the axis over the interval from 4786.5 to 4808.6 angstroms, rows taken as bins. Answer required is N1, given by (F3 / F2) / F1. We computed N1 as 0.004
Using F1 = 146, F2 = 222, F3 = 133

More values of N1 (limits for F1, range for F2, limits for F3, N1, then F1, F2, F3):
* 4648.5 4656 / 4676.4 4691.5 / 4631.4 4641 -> 0.008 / 76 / 158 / 97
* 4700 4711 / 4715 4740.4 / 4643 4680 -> 0.013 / 114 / 259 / 372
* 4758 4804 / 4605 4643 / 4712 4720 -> 0.000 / 448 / 399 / 75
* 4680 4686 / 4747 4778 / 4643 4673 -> 0.017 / 62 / 291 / 306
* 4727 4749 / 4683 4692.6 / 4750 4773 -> 0.009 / 223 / 108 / 213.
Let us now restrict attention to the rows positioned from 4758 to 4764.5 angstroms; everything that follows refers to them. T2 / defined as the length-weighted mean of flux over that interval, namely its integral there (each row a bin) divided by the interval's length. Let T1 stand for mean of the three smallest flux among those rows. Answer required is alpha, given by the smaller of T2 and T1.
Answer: 8.98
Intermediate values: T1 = 9.0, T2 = 9.6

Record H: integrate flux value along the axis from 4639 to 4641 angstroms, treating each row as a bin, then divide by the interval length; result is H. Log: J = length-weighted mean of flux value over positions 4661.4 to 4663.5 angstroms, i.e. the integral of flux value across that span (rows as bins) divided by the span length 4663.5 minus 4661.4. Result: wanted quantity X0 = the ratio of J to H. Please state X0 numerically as 0.91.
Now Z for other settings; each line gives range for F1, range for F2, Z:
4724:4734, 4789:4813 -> 10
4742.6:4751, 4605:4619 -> 7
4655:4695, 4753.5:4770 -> 45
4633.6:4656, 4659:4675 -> 22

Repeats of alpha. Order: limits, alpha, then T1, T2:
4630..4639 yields 9.11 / 9.1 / 10.2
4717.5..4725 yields 9.09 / 9.1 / 9.8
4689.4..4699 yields 9.10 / 9.1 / 10.1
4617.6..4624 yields 9.50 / 9.5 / 9.9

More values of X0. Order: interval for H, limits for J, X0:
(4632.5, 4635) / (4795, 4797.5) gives 1.12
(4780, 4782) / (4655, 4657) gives 0.96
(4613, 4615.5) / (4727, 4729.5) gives 0.96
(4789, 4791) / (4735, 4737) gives 1.02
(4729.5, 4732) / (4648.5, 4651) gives 0.94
